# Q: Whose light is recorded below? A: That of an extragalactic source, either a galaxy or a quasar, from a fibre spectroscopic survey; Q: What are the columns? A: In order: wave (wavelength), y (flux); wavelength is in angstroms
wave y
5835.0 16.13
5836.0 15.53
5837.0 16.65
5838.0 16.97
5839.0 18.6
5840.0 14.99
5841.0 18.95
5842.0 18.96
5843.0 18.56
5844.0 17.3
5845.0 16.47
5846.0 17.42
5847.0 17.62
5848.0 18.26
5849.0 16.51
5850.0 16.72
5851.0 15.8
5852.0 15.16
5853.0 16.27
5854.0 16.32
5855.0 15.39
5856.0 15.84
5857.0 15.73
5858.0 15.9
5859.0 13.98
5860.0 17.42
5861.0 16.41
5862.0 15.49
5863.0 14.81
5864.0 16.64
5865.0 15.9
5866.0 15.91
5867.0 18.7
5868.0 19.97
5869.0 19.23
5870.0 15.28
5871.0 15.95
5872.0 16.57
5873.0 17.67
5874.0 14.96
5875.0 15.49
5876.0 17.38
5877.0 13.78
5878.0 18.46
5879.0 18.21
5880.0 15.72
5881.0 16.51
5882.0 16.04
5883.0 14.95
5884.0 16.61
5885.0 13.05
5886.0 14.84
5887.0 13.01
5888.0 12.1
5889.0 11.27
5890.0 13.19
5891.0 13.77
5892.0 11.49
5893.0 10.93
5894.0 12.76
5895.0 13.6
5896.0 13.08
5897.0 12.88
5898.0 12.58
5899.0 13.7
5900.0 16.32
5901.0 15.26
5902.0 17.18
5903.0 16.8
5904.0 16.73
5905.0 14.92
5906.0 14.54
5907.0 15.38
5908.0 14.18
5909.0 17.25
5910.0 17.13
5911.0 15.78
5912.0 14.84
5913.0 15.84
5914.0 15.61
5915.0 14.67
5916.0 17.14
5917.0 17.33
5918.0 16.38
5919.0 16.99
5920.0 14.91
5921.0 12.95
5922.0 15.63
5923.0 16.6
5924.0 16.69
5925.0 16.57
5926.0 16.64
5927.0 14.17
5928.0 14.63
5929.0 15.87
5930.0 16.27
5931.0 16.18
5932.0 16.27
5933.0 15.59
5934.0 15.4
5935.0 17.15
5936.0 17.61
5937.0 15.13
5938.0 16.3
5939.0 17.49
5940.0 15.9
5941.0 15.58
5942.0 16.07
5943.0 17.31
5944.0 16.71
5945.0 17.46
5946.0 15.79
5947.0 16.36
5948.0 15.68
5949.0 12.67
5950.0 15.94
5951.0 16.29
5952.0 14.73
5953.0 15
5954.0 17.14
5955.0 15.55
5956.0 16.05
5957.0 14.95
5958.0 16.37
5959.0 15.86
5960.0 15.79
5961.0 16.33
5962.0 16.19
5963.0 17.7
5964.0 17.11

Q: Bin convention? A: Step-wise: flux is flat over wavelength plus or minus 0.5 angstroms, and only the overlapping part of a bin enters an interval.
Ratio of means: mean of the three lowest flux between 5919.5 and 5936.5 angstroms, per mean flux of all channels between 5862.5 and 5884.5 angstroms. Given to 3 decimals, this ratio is 0.839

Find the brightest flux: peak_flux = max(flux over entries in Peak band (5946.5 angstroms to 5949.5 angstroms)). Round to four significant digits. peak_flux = 16.36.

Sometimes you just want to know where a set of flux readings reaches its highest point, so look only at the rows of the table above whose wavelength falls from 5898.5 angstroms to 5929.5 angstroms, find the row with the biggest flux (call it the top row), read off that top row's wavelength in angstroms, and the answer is 5917.0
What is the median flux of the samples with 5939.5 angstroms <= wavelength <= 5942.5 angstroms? 15.9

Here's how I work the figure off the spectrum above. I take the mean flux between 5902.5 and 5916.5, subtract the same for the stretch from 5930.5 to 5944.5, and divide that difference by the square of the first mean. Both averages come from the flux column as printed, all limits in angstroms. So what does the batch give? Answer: -0.0023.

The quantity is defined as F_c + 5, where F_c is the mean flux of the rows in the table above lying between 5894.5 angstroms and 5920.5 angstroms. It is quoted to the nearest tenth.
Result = 20.4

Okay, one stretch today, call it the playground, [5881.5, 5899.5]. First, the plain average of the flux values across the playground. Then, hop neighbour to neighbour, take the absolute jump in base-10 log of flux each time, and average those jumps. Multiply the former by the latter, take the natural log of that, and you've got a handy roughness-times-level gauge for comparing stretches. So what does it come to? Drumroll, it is -0.59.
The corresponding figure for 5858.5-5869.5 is -0.53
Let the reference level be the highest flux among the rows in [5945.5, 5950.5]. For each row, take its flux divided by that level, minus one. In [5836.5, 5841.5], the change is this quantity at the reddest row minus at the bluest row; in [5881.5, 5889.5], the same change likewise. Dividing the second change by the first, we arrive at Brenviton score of -2.1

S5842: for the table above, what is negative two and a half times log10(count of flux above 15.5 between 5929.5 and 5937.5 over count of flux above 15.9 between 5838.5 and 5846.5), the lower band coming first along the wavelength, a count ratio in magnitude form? 0.2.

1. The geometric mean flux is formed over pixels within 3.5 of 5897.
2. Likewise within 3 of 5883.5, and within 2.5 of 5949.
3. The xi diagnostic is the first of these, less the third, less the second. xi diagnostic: -17.1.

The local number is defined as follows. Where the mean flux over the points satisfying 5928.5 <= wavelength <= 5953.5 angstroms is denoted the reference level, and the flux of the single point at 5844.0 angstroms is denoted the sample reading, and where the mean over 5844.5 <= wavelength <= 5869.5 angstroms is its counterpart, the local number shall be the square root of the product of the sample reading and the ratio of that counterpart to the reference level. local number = 4.2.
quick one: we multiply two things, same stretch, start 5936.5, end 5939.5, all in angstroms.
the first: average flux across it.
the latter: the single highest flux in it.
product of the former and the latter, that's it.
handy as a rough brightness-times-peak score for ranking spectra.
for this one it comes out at 285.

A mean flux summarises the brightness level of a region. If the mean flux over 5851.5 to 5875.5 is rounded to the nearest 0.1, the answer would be 16.3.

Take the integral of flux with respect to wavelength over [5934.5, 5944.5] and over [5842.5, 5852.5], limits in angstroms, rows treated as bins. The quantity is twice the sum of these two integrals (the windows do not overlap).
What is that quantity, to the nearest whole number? 670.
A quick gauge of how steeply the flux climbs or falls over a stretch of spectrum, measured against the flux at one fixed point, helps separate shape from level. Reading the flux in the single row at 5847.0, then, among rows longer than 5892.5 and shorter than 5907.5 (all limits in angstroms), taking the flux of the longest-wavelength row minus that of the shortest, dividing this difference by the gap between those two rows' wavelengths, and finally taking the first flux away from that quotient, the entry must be -17.3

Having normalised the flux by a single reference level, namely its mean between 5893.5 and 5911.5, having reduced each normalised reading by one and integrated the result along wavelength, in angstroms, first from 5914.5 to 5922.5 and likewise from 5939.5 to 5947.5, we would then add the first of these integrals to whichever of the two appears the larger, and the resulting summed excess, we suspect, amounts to 1.1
